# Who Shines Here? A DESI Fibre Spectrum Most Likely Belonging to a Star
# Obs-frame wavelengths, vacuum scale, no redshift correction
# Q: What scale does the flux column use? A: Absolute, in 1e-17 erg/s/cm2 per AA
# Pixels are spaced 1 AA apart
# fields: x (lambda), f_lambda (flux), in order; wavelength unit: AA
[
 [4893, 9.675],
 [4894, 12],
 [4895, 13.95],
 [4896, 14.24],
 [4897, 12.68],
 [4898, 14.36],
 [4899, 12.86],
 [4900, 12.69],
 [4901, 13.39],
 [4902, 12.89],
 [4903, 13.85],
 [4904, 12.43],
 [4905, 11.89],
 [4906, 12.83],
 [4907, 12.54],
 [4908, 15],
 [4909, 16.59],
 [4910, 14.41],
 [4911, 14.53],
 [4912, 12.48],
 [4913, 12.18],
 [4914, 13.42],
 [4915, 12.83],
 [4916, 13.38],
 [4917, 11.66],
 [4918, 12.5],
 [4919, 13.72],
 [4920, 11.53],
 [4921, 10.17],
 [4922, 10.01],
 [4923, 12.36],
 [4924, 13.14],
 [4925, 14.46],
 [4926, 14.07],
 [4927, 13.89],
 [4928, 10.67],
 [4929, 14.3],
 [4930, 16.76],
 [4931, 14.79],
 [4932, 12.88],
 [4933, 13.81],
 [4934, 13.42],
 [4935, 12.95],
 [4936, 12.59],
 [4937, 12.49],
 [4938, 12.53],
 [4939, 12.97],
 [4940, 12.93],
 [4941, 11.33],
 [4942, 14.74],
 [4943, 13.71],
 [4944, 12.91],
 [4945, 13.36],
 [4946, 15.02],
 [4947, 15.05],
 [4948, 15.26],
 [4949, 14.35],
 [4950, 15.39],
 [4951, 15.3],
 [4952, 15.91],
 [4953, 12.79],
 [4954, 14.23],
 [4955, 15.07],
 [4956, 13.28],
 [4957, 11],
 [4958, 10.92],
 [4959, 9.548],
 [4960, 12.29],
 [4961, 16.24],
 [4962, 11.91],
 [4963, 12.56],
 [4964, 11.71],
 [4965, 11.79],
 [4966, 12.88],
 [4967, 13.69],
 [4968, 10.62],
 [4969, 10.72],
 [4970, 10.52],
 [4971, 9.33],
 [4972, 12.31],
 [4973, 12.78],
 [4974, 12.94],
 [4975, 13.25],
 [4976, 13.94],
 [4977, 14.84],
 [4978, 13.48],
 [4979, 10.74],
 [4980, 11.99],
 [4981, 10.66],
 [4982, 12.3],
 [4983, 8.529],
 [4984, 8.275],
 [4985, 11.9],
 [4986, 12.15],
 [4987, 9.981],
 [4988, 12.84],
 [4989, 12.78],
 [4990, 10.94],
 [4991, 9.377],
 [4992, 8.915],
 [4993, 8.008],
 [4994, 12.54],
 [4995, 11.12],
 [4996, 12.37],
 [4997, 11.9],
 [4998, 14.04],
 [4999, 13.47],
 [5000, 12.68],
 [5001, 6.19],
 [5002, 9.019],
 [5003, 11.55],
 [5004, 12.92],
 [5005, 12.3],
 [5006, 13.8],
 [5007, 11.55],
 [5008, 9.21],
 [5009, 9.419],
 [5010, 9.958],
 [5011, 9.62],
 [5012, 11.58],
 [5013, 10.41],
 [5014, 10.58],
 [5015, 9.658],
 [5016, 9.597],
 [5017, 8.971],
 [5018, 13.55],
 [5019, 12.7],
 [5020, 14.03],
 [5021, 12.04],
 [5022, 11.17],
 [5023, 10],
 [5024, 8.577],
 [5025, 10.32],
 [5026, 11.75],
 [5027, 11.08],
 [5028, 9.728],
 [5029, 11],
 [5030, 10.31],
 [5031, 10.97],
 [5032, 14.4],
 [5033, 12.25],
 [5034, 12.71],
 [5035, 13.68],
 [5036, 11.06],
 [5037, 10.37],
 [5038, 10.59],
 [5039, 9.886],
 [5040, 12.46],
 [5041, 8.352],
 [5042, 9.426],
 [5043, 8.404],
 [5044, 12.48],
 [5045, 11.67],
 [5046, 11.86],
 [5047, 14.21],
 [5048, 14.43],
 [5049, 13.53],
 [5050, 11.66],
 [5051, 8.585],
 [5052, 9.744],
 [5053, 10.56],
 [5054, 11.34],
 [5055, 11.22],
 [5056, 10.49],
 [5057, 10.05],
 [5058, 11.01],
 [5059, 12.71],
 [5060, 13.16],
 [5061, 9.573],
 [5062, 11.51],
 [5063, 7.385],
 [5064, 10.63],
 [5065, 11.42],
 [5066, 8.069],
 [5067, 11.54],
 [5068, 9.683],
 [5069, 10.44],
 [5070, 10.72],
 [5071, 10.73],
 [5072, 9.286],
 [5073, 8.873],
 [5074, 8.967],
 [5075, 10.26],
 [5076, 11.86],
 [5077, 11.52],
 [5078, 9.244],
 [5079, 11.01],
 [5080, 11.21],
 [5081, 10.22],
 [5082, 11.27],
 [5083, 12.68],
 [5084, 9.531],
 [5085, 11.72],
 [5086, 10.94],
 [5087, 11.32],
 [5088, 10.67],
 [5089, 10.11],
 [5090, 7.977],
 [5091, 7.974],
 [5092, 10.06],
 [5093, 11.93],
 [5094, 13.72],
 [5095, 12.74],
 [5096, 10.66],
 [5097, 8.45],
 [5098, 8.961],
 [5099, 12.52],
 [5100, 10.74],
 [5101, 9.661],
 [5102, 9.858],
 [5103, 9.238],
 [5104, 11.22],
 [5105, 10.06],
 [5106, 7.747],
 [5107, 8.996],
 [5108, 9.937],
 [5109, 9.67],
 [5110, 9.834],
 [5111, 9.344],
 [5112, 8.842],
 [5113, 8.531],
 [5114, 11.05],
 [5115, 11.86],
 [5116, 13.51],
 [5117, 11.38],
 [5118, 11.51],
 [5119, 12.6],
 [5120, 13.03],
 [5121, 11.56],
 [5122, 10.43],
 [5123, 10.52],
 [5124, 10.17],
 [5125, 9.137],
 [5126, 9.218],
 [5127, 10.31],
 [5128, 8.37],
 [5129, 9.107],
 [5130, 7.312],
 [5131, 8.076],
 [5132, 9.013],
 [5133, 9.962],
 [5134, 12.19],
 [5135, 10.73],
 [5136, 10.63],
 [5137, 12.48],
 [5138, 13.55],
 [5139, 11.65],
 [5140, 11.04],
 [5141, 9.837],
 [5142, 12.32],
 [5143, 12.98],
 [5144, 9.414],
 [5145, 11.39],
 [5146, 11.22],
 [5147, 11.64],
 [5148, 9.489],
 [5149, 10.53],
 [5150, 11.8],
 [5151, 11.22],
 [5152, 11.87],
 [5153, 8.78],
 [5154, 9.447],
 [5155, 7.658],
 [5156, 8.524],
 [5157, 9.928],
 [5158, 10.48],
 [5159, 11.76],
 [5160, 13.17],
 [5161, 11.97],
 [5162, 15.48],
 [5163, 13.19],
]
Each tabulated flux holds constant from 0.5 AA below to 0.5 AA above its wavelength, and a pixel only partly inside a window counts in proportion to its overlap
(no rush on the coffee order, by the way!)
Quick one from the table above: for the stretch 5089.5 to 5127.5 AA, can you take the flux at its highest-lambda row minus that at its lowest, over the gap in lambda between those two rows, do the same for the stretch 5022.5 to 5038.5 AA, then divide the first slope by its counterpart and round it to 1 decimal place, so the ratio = 1.6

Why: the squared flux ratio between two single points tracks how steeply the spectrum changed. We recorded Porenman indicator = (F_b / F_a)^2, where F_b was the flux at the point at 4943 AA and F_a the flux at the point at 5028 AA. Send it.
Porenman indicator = 2.0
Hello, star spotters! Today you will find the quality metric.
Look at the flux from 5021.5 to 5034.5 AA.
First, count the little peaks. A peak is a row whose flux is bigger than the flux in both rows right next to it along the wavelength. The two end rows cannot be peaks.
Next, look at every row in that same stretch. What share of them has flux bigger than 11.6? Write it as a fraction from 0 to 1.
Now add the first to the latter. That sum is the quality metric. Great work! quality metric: 3.3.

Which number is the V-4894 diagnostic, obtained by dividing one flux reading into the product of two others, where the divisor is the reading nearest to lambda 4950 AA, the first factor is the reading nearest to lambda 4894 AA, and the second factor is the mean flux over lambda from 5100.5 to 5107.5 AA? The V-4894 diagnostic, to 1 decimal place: 7.4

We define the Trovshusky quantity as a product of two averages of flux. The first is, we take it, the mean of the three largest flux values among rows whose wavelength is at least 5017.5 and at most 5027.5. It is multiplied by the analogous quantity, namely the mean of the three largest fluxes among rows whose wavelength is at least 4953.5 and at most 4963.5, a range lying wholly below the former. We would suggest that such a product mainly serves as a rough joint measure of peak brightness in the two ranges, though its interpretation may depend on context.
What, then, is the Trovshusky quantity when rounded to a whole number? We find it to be 204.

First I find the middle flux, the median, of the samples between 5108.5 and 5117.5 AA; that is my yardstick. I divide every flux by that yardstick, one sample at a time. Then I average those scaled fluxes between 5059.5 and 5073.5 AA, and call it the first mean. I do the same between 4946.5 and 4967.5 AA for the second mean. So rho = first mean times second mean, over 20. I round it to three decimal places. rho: 0.071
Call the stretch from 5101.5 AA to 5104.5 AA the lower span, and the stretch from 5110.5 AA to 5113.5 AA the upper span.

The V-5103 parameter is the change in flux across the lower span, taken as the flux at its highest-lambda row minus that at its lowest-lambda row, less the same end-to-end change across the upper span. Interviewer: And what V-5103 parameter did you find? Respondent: 2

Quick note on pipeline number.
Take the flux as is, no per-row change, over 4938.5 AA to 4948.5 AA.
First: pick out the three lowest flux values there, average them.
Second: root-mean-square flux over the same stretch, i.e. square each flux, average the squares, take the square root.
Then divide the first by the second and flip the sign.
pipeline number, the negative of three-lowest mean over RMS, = -0.90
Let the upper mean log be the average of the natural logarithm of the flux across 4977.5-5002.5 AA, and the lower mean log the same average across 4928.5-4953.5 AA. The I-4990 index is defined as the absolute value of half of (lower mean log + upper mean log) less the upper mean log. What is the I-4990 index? 0.12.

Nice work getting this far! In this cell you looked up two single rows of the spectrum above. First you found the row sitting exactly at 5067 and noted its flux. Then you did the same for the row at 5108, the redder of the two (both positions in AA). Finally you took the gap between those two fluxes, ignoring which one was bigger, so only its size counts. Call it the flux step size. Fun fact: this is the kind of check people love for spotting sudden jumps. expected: 1.6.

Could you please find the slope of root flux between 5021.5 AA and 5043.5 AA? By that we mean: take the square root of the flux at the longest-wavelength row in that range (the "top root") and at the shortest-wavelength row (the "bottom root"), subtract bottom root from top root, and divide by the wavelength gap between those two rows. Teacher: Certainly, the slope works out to -0.021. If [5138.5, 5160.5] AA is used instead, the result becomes 0.010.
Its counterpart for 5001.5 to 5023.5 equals 0.008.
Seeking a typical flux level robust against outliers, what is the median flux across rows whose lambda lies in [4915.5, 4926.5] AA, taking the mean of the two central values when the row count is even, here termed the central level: 12.50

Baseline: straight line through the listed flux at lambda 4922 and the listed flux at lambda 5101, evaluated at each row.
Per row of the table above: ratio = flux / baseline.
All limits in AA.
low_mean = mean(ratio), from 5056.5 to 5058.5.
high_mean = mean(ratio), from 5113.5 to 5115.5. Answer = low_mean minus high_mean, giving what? -0.11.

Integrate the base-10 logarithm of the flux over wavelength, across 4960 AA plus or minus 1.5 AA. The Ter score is 3.28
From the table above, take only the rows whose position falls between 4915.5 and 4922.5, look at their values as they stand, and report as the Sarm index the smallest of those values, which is 10.01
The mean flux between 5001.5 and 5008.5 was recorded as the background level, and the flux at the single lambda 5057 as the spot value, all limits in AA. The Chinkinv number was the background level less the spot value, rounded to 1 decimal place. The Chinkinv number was 1.4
